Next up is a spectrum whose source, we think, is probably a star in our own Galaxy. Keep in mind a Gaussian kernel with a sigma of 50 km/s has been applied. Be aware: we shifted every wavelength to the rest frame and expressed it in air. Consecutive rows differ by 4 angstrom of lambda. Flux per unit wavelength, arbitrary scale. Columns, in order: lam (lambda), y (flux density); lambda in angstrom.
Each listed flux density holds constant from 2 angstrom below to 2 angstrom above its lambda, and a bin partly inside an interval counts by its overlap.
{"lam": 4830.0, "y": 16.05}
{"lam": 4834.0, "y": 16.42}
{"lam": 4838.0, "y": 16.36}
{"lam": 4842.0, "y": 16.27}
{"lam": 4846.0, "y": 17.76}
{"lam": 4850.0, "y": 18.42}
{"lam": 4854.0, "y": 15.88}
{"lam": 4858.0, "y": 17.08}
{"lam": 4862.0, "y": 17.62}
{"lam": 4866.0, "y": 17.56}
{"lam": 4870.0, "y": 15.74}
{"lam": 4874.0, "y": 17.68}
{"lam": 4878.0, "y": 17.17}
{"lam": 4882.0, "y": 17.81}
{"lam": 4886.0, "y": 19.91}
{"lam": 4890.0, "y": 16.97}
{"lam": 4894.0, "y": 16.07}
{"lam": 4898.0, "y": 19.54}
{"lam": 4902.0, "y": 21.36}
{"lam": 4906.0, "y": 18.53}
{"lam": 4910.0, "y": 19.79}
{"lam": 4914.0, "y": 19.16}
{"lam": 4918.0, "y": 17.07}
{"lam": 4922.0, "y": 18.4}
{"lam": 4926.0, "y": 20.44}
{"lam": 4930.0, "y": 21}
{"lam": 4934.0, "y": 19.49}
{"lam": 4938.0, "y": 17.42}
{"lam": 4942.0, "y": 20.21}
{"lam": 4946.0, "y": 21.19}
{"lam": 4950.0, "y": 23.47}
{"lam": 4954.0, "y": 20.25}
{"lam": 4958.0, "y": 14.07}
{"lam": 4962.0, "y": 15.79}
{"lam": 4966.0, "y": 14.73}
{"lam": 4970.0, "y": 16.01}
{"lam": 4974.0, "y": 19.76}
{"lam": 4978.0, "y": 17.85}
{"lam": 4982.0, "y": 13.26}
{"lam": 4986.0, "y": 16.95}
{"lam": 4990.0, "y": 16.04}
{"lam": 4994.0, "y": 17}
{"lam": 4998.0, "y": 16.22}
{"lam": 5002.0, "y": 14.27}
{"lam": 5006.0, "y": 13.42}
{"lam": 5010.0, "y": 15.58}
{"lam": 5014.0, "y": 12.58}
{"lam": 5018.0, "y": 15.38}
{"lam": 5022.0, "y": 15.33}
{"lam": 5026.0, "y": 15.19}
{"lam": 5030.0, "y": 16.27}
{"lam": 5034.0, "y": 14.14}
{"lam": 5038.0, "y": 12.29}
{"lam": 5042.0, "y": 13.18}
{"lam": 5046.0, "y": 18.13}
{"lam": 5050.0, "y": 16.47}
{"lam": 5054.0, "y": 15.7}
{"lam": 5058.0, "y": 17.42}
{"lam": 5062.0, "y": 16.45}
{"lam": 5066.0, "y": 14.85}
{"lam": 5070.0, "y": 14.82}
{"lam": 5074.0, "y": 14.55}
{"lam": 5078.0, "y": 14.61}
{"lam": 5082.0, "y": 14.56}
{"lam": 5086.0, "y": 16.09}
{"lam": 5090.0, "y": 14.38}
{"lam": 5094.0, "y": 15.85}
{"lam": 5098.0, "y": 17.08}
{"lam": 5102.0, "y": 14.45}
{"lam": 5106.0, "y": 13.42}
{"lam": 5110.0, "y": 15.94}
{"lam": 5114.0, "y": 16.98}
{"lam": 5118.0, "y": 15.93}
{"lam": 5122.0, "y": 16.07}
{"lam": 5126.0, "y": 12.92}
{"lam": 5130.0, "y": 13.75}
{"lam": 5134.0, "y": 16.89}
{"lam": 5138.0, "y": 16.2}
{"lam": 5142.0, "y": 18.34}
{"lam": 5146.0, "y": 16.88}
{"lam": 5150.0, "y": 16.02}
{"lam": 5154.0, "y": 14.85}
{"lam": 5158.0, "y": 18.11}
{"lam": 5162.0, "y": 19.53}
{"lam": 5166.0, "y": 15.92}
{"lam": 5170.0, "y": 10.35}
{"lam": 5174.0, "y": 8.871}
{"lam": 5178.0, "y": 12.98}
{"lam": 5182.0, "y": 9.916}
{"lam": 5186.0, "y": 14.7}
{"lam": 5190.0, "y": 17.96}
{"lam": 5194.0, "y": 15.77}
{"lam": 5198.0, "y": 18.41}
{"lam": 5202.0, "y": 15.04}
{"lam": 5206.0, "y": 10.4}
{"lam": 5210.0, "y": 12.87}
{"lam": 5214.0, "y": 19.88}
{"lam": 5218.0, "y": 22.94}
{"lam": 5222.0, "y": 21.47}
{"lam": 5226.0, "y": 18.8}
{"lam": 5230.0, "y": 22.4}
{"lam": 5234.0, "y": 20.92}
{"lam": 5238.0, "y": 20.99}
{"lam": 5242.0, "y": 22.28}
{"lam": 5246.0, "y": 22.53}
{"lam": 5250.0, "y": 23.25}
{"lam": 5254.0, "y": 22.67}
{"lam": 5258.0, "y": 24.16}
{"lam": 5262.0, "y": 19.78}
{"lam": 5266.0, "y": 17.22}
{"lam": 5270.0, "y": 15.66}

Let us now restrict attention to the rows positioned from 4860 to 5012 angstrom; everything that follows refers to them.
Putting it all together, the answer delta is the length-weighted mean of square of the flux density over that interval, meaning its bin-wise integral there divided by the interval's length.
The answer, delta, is 321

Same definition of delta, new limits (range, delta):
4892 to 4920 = 356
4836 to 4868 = 294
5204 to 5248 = 399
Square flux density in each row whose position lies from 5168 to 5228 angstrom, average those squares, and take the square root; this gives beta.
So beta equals 15.9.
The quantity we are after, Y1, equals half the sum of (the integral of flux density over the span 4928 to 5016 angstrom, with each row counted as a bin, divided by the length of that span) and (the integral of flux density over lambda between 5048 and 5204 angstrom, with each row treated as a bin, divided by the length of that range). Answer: 16.24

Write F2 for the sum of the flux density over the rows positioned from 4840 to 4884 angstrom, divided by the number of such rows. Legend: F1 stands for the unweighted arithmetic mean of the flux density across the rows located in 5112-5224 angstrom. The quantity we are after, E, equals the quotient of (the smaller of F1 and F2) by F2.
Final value 0.91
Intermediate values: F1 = 15.7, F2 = 17.2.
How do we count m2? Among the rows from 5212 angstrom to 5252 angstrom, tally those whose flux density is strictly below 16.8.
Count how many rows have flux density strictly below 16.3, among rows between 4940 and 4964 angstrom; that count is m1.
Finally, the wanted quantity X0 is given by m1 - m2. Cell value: 2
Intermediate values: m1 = 2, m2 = 0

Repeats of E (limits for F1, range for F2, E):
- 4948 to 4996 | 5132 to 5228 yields 1.00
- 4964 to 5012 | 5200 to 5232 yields 0.89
